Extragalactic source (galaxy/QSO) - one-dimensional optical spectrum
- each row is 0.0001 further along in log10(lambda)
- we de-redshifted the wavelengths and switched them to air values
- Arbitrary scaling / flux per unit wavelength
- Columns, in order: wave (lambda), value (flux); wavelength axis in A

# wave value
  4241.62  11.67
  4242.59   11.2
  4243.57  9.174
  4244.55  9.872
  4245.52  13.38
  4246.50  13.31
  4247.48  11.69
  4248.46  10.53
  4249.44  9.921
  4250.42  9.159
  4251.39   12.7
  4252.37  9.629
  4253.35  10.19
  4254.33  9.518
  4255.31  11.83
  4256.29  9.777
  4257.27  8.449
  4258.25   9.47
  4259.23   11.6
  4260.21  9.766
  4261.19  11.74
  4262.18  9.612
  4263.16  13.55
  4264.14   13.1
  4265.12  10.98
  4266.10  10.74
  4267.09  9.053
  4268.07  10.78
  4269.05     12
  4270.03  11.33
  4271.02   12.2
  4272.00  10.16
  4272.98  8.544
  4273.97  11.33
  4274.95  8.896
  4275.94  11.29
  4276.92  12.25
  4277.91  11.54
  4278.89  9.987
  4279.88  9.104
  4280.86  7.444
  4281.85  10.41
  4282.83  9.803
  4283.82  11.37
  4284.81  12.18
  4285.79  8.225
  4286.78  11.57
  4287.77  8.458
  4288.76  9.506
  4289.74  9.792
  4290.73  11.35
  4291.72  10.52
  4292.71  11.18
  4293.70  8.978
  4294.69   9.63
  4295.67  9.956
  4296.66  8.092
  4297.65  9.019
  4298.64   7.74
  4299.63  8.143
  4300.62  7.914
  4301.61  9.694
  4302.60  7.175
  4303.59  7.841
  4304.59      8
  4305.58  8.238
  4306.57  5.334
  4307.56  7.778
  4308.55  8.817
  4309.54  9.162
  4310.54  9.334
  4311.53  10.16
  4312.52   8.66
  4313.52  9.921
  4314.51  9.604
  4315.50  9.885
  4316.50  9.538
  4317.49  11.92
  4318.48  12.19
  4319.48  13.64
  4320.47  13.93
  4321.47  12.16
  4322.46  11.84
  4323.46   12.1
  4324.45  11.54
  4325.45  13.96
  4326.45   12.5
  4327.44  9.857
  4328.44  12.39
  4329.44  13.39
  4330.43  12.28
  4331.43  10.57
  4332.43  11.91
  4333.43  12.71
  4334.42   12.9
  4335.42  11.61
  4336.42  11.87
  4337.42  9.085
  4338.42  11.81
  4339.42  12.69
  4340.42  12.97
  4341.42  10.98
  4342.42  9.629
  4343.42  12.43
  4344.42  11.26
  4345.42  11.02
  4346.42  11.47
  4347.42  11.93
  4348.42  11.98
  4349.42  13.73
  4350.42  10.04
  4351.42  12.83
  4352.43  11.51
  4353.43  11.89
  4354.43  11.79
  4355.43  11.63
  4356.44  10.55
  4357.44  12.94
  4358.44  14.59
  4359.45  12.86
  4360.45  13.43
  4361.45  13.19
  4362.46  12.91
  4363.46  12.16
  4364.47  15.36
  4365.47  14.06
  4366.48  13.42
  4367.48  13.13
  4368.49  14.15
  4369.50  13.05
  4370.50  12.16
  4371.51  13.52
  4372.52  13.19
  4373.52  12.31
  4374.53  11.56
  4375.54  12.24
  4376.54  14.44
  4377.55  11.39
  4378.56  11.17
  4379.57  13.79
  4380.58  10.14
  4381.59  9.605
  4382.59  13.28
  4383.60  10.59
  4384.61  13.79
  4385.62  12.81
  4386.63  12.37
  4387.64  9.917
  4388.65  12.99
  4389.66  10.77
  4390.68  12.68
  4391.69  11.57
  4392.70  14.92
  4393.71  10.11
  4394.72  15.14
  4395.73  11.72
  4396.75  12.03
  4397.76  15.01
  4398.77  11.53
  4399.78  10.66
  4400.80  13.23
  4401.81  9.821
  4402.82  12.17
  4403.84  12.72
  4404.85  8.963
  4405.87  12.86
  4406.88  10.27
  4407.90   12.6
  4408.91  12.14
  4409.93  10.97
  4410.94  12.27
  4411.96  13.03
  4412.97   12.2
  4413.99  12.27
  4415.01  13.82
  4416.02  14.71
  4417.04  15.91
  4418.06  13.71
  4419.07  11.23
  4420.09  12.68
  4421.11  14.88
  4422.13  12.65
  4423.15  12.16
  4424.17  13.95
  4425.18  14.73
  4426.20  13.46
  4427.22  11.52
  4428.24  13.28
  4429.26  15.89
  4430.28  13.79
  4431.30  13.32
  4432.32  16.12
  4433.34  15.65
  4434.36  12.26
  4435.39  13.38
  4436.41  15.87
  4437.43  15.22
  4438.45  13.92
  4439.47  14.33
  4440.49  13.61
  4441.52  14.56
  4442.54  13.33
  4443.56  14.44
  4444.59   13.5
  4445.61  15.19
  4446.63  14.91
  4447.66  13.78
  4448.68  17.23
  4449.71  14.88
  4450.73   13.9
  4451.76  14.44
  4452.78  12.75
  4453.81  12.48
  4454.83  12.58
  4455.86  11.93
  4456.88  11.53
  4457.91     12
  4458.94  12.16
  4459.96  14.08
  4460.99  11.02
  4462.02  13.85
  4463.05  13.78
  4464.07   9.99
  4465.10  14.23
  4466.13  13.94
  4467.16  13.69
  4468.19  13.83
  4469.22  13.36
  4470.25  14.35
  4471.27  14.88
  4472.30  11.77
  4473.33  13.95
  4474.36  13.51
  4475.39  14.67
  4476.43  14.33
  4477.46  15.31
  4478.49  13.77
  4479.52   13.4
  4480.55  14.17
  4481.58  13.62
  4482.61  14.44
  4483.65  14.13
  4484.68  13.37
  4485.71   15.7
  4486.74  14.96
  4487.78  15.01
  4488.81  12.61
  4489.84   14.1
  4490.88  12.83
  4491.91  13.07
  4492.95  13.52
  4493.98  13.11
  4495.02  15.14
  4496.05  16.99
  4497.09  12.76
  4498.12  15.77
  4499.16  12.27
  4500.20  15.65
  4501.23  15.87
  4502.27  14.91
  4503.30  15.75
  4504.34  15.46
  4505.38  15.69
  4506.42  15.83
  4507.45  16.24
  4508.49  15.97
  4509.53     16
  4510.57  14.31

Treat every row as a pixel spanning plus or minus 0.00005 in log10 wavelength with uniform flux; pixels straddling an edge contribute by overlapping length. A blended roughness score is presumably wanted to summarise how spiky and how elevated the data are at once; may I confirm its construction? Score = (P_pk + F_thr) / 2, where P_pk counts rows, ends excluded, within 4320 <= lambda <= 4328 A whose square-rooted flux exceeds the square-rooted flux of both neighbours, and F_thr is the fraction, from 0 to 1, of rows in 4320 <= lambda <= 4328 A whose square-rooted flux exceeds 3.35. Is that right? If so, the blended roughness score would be 1.4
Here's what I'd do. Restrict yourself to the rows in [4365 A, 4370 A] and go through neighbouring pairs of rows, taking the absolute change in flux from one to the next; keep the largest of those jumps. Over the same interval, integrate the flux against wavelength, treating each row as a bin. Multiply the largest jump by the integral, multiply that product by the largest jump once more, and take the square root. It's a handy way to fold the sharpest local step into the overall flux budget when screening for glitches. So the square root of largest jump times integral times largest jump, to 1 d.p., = 9.1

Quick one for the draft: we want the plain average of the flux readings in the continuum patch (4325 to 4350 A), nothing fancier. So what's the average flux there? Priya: 11.9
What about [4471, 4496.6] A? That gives 14.1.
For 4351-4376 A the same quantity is 12.8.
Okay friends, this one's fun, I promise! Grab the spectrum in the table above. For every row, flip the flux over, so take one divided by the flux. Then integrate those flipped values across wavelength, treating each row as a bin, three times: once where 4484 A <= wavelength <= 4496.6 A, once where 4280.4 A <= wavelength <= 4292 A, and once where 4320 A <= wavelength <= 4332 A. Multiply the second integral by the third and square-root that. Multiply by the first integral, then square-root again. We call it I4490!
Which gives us 0.98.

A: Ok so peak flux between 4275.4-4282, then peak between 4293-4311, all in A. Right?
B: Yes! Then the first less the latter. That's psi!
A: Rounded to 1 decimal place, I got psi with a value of 2.3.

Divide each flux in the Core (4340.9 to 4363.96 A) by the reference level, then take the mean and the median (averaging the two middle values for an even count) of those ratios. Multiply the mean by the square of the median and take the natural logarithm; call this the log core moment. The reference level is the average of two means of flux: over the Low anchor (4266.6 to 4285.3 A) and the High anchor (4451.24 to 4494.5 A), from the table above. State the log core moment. 0.0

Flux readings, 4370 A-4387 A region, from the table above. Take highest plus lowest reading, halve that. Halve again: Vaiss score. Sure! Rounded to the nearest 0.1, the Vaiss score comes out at 6.0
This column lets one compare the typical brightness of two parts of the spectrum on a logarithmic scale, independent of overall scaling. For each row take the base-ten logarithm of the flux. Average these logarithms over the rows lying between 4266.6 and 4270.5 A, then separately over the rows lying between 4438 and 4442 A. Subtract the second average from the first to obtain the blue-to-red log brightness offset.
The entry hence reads -0.12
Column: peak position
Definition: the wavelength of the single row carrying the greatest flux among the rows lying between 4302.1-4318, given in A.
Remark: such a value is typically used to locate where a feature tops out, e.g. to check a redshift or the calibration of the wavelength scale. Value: 4317.49 A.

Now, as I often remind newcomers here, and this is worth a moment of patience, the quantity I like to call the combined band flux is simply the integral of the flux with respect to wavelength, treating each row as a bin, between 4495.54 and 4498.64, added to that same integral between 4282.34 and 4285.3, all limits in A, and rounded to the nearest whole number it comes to 80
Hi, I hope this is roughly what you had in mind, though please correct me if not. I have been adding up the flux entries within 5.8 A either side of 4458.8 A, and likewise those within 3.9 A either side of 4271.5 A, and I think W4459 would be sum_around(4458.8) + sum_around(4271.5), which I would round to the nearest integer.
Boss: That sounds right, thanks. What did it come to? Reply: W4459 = 221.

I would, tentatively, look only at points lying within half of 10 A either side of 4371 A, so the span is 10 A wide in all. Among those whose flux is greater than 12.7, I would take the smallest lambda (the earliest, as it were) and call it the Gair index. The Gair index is 4366.48 A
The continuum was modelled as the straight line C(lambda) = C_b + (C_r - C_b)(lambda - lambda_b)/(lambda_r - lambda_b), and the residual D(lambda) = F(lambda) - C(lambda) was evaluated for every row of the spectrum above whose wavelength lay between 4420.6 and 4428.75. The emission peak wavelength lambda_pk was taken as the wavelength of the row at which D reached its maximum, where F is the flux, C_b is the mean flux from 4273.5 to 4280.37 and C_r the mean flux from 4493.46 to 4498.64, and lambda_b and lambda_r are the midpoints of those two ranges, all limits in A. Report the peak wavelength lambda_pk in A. 4421.11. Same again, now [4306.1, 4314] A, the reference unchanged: 4311.53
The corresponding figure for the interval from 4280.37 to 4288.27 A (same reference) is 4284.81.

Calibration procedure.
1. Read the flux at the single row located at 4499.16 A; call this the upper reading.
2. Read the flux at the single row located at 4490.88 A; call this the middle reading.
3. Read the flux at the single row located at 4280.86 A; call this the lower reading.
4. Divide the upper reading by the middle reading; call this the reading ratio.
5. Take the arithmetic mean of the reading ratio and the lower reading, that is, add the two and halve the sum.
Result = 4.20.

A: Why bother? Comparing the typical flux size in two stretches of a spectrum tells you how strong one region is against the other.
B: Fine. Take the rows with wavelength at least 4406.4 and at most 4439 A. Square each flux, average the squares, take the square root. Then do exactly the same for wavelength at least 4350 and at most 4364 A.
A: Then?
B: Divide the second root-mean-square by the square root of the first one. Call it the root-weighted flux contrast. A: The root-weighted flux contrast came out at 3.4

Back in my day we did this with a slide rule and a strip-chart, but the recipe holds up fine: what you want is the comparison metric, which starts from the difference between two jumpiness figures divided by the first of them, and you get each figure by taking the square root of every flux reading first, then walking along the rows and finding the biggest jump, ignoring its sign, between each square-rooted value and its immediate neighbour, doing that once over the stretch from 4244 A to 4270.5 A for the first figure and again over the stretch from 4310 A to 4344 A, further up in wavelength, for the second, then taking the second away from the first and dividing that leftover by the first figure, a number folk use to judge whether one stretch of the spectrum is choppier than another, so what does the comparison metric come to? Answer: 0.26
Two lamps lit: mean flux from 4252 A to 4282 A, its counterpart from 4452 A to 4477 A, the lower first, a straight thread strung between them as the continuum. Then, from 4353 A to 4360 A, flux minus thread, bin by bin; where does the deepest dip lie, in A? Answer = 4356.44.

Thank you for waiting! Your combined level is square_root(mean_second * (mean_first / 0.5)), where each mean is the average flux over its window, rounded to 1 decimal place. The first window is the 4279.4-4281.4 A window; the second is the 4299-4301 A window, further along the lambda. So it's 11.5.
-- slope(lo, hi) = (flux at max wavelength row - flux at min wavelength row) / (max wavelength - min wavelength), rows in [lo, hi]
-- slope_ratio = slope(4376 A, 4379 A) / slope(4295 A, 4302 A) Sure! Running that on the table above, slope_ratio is 37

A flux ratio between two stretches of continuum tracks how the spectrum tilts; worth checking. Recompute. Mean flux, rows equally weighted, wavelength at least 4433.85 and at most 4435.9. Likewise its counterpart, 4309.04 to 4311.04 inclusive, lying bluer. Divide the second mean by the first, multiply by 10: 7.2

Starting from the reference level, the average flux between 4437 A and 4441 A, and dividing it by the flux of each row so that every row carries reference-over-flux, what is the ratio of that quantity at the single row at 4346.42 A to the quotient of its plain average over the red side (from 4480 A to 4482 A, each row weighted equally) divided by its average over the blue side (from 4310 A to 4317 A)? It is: 1.8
